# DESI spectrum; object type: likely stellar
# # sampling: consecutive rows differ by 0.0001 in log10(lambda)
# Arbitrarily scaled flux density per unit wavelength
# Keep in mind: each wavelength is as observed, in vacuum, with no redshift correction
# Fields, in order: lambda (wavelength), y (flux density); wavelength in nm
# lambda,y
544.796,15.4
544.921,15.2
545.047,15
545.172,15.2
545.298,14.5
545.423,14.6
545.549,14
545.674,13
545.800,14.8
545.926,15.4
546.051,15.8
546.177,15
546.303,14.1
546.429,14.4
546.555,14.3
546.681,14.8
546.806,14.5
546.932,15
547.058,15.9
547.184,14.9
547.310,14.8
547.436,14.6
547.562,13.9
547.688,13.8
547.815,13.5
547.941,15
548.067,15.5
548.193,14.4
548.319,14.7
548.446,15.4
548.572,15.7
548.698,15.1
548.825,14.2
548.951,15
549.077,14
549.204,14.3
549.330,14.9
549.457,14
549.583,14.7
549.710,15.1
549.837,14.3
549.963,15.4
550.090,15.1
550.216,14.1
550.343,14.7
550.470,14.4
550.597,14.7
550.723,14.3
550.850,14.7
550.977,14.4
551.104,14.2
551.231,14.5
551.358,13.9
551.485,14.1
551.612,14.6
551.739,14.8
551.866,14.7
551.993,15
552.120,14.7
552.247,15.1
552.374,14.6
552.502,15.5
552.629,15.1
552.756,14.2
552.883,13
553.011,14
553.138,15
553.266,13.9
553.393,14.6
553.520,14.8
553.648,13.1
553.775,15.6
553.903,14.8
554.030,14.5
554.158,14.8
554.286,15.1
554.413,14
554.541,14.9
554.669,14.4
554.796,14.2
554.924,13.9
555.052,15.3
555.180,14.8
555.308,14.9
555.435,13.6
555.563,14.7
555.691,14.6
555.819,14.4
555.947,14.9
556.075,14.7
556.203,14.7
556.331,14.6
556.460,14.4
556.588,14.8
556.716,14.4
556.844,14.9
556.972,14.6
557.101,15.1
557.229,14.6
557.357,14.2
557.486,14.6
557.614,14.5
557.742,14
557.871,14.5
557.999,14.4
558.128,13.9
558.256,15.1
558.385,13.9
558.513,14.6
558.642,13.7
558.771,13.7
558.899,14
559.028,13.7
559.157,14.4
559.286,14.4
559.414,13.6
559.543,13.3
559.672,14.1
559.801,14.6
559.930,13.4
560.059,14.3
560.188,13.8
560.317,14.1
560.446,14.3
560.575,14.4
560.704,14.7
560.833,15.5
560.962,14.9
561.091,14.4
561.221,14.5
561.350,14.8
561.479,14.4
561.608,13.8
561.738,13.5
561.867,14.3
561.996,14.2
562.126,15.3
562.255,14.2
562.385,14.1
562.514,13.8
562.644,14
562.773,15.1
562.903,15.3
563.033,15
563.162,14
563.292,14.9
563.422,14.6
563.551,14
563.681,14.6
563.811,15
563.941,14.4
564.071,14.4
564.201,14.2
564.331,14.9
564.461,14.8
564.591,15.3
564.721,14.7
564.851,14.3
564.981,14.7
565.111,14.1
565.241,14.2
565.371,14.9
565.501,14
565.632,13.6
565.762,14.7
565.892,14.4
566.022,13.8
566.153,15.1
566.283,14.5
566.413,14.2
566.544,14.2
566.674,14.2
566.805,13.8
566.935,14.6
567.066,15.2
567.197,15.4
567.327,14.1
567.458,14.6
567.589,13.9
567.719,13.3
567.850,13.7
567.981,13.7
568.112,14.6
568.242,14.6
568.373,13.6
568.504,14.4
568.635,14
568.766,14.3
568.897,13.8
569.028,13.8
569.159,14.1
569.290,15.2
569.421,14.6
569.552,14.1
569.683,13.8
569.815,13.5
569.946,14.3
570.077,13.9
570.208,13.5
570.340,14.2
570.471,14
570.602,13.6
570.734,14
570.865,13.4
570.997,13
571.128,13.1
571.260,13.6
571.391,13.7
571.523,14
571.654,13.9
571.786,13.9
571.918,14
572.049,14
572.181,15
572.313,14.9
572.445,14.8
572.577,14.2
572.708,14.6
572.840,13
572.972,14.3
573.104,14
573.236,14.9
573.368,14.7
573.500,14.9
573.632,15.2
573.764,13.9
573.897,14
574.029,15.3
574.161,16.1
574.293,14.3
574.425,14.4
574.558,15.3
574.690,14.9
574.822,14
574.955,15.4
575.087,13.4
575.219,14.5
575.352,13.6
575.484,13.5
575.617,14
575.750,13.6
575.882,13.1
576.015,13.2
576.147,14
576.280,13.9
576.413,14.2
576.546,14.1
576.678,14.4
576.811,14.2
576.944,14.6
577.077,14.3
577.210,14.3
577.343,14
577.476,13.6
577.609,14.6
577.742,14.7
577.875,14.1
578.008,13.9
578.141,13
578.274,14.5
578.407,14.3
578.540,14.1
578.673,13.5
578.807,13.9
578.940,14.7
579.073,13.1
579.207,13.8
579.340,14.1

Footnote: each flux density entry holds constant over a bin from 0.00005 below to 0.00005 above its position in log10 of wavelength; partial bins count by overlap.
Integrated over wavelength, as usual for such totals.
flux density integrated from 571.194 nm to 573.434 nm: 31.8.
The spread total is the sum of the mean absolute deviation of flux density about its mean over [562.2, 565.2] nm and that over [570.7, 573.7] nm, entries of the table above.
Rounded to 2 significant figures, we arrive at 0.92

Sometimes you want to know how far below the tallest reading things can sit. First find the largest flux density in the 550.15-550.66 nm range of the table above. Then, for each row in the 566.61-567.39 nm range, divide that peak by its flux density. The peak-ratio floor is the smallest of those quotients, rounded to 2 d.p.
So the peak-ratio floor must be 0.95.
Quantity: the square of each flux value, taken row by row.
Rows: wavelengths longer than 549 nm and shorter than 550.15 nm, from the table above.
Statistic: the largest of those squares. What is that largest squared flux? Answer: 237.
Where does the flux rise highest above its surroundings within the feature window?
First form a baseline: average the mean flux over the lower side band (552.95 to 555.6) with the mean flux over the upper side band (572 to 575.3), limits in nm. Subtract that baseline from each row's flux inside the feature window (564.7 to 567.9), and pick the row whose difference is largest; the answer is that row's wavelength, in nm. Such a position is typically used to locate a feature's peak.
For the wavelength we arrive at 567.197 nm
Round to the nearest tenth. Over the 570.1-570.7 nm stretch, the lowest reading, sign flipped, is -13.5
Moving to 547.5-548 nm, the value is -13.5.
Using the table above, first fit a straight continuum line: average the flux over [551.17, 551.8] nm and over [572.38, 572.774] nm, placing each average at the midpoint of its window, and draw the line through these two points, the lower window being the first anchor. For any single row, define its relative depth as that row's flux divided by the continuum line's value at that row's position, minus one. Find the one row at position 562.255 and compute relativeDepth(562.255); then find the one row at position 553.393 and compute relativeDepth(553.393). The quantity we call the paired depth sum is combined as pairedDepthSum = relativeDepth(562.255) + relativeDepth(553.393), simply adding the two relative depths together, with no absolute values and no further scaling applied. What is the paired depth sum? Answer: -0.004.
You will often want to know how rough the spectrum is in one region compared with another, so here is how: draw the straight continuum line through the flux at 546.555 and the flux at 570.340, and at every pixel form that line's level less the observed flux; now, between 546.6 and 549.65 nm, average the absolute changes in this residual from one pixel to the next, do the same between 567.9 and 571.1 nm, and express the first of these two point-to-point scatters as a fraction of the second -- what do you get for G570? 1.3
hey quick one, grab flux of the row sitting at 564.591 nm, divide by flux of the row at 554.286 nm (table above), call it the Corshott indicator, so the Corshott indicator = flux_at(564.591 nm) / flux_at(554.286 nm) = 1.01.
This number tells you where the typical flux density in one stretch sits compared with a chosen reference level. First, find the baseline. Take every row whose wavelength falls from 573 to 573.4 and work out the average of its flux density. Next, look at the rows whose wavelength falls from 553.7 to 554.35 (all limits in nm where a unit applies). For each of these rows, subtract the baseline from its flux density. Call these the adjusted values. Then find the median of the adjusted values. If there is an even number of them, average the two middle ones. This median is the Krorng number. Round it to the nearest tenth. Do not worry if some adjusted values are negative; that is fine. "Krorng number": 0.3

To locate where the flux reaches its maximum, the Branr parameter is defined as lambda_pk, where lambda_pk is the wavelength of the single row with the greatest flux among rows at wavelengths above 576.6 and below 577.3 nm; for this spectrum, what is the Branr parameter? 576.944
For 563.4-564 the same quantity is 563.811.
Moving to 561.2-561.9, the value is 561.350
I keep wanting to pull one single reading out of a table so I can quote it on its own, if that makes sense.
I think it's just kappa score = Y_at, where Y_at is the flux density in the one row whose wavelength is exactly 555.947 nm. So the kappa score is 14.9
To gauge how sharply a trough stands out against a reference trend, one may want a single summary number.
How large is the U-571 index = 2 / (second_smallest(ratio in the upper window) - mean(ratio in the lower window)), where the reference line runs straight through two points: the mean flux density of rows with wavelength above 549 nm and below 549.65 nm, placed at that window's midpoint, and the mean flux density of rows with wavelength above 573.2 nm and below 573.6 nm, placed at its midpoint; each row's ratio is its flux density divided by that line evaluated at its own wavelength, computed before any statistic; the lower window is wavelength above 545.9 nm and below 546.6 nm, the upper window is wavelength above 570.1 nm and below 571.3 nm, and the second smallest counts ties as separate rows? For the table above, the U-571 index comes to -13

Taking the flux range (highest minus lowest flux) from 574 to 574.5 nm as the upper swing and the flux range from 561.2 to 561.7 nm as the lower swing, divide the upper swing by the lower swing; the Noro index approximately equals 1.8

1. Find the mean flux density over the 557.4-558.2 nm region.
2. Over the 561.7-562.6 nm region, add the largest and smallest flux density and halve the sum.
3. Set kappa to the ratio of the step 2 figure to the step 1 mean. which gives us 1.01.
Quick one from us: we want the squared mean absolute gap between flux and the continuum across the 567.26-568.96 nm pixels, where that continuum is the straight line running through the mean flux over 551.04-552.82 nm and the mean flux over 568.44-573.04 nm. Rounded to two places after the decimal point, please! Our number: 0.13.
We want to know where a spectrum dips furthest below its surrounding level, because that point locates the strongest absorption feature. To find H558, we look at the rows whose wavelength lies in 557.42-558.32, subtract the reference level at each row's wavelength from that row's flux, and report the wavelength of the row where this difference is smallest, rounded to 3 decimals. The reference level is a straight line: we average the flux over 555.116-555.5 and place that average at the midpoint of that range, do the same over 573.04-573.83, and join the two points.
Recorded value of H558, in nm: 558.128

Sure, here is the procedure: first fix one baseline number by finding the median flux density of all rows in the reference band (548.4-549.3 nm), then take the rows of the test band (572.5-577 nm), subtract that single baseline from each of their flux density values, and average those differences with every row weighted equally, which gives -0.7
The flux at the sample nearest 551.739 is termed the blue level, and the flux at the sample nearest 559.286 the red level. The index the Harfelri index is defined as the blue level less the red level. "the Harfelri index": 0.4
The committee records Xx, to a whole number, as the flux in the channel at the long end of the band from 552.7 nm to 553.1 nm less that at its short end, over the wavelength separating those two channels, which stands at -1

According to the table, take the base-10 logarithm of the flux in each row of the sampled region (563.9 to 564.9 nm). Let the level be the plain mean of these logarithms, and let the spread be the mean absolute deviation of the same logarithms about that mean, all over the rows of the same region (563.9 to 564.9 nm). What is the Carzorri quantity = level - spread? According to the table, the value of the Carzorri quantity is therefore 1.16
